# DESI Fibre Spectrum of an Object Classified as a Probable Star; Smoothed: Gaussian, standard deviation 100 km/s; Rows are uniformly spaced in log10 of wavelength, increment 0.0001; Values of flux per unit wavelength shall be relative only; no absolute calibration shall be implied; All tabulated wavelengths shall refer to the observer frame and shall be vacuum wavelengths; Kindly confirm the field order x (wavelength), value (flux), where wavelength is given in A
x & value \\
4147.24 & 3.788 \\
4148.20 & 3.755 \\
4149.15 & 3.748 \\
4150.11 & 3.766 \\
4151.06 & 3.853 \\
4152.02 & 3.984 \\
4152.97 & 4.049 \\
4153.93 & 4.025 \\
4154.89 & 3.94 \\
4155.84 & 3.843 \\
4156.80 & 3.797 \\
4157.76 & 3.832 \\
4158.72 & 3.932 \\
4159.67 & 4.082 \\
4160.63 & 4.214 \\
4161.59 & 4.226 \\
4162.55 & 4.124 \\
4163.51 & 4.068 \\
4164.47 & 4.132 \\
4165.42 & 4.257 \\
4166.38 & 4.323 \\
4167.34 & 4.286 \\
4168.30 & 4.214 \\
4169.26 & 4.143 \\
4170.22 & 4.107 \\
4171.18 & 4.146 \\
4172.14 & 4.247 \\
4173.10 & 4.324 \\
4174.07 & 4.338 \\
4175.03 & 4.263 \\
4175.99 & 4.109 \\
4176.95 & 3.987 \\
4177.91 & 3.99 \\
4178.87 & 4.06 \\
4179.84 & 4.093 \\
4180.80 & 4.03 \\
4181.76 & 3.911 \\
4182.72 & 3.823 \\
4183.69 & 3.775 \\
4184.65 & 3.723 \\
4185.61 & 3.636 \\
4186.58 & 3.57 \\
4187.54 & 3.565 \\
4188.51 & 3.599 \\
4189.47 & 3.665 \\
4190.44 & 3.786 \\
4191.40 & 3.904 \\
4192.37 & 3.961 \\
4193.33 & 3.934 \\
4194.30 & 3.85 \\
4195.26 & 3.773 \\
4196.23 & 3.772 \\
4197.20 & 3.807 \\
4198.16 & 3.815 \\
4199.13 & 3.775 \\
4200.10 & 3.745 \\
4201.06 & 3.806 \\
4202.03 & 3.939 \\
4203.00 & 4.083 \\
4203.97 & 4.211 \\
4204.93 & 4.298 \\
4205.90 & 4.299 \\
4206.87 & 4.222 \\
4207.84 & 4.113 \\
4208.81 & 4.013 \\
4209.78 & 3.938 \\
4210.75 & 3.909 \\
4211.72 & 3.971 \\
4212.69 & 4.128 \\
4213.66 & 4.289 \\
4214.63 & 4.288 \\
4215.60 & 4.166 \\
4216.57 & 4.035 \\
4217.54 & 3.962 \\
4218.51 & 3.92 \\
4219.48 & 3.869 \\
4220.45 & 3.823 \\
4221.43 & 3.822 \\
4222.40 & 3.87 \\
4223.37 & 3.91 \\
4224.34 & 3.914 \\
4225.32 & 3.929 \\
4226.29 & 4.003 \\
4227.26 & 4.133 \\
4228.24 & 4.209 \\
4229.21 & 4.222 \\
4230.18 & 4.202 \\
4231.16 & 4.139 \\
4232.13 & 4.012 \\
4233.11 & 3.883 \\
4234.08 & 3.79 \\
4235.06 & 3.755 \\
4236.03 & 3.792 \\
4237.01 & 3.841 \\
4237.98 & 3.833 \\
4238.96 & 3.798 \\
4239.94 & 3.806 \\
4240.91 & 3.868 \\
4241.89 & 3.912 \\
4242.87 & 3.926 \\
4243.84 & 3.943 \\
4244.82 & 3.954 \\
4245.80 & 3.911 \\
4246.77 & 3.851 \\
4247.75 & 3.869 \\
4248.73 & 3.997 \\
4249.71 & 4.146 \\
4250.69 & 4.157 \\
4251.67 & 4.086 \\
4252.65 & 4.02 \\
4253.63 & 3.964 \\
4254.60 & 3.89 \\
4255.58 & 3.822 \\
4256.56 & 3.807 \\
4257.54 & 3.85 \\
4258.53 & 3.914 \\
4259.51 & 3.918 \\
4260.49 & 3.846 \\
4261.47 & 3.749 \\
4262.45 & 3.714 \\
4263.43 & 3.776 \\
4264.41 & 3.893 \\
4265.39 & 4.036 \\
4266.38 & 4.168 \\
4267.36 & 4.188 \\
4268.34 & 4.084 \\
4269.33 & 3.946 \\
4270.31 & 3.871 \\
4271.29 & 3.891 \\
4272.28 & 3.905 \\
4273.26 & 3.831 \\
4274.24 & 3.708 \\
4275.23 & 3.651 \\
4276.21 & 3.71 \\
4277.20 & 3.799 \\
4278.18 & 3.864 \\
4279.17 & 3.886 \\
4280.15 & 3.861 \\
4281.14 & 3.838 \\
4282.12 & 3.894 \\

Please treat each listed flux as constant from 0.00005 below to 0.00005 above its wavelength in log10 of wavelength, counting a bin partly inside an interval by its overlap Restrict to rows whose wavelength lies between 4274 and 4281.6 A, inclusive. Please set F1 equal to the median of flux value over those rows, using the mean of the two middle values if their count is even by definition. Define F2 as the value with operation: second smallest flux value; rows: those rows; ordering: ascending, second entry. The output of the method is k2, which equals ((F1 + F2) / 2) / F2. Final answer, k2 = 1.01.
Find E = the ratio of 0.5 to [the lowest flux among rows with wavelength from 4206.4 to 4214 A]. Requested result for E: 0.128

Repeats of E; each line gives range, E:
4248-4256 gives 0.131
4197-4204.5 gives 0.134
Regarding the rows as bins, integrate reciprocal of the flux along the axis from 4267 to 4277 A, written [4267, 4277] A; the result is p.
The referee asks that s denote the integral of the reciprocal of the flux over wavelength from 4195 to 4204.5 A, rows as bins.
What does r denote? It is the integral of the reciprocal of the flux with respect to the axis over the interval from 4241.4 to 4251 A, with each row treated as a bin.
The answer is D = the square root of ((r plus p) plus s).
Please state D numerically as 2.732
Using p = 2.59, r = 2.42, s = 2.45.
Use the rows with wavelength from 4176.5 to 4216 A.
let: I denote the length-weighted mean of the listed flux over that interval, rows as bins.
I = 3.93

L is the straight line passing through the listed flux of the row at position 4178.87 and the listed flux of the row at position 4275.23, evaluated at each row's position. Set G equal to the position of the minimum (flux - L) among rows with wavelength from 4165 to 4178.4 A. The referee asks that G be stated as 4176.95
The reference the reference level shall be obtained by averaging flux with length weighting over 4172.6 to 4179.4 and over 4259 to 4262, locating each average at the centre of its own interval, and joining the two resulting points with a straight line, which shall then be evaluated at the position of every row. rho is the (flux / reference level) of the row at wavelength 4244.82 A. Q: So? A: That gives 1.01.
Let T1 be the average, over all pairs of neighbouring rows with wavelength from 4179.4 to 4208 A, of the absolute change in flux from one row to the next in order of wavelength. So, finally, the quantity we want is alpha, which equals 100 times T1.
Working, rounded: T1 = 0.068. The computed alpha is 6.8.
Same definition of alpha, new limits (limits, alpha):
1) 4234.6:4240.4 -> 2.7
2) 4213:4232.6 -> 5.7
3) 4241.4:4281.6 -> 6.2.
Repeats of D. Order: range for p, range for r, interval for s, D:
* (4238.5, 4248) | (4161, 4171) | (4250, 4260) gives 2.715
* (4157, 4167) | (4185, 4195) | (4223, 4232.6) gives 2.733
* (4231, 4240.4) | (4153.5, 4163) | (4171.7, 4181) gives 2.657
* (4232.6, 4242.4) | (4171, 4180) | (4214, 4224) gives 2.692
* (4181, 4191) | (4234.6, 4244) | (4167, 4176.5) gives 2.719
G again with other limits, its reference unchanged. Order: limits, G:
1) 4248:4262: 4261.47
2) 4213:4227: 4220.45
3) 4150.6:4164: 4156.80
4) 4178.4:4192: 4187.54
